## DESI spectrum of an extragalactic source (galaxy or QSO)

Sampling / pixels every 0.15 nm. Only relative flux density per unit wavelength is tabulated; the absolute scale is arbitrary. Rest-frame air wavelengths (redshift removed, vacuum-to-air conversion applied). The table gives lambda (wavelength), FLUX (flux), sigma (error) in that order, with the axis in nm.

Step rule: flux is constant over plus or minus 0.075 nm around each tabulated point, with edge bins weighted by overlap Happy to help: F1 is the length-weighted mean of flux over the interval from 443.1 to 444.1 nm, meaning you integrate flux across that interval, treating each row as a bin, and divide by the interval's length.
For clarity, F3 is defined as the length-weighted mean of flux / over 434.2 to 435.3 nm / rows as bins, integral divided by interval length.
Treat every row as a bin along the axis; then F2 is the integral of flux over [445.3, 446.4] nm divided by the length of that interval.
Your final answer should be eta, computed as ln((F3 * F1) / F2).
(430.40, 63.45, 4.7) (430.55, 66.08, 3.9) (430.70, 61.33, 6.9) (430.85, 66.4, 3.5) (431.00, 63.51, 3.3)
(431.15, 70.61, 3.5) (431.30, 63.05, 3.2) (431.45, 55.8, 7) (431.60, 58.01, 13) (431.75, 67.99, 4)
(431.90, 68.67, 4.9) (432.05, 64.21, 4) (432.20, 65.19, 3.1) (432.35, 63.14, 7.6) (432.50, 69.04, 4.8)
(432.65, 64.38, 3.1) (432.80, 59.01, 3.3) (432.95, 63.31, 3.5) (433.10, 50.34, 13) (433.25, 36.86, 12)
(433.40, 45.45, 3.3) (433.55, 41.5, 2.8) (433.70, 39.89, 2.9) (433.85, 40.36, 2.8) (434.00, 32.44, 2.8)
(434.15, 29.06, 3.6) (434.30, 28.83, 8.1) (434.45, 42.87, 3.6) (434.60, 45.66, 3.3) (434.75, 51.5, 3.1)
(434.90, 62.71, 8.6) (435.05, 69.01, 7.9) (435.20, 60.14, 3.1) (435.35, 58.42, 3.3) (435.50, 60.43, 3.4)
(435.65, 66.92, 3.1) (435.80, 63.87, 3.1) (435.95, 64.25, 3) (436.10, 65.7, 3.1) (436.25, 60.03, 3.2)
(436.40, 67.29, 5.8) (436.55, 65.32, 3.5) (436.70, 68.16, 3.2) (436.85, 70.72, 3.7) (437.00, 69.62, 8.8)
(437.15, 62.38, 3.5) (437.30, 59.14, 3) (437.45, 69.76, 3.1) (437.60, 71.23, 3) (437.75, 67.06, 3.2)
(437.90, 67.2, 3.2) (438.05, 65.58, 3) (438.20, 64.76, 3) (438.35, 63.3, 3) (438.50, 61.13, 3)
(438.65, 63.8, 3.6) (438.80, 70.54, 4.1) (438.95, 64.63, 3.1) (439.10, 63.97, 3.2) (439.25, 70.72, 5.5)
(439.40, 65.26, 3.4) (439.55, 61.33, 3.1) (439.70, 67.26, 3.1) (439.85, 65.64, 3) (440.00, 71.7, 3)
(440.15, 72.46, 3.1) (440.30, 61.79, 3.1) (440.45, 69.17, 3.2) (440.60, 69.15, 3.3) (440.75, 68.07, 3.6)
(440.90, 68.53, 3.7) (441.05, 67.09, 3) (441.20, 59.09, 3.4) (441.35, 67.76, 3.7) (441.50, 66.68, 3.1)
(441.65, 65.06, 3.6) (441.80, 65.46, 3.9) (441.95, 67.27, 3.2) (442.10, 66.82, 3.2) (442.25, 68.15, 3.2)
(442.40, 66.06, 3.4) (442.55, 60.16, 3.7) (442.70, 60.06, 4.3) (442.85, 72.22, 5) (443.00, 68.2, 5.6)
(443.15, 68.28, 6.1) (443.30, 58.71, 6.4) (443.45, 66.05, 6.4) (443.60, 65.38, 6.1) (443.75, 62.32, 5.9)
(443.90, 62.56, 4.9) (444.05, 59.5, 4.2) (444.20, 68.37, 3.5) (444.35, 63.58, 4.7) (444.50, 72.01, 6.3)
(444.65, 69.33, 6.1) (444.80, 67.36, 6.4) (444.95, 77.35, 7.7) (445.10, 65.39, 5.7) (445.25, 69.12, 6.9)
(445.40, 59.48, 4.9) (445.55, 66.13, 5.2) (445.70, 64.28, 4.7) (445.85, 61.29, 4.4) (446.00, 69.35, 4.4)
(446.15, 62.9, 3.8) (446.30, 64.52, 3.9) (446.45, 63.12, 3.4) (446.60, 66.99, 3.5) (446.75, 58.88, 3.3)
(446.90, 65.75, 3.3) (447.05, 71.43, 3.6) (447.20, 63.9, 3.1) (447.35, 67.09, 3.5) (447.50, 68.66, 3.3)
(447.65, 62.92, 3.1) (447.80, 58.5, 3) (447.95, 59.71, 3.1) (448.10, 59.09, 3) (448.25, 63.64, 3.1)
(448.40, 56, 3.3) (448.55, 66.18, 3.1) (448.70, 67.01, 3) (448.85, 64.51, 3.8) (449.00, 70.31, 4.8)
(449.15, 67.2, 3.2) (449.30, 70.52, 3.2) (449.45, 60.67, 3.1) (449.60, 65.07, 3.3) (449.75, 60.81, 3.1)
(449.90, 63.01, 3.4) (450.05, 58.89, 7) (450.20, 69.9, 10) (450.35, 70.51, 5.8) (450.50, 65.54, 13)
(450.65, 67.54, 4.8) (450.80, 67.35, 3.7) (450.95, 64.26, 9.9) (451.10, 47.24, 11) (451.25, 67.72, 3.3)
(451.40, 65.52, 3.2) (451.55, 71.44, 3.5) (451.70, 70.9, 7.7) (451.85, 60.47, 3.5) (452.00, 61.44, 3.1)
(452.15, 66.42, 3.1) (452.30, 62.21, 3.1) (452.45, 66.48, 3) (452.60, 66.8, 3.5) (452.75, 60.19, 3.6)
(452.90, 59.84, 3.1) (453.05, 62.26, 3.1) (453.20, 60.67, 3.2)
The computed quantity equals 3.92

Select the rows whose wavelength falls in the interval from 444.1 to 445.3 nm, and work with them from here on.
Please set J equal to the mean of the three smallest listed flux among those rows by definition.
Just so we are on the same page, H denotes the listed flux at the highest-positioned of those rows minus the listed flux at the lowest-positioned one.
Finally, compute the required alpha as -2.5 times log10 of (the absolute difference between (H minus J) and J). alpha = -5.29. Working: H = 1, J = 65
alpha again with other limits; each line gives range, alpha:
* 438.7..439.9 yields -5.30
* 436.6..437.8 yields -5.26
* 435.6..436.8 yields -5.24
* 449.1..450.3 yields -5.18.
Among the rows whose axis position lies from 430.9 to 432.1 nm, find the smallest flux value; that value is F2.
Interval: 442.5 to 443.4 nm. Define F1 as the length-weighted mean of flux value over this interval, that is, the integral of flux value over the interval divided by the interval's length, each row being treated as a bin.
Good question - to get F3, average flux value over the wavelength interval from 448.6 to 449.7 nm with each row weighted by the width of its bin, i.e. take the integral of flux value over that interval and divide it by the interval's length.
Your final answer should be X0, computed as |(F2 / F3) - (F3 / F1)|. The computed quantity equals 0.18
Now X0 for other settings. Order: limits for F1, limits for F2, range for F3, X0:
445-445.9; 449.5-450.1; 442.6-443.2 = 0.15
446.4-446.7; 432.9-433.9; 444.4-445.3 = 0.55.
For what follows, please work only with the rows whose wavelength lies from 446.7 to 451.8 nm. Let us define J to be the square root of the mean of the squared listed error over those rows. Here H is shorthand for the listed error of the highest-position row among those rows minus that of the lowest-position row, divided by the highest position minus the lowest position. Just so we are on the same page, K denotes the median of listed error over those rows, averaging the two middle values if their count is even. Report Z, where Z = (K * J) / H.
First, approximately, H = 0.9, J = 5.3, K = 3.3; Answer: 20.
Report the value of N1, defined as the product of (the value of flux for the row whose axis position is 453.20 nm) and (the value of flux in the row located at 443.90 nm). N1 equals 3796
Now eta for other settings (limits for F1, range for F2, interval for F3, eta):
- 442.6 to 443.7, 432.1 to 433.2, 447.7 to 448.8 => 4.18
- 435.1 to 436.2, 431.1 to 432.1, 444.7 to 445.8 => 4.19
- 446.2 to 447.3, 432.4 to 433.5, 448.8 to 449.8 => 4.35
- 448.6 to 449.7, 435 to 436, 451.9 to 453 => 4.20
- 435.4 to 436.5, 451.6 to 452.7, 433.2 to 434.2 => 3.63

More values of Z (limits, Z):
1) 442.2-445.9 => 84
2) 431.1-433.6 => -91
